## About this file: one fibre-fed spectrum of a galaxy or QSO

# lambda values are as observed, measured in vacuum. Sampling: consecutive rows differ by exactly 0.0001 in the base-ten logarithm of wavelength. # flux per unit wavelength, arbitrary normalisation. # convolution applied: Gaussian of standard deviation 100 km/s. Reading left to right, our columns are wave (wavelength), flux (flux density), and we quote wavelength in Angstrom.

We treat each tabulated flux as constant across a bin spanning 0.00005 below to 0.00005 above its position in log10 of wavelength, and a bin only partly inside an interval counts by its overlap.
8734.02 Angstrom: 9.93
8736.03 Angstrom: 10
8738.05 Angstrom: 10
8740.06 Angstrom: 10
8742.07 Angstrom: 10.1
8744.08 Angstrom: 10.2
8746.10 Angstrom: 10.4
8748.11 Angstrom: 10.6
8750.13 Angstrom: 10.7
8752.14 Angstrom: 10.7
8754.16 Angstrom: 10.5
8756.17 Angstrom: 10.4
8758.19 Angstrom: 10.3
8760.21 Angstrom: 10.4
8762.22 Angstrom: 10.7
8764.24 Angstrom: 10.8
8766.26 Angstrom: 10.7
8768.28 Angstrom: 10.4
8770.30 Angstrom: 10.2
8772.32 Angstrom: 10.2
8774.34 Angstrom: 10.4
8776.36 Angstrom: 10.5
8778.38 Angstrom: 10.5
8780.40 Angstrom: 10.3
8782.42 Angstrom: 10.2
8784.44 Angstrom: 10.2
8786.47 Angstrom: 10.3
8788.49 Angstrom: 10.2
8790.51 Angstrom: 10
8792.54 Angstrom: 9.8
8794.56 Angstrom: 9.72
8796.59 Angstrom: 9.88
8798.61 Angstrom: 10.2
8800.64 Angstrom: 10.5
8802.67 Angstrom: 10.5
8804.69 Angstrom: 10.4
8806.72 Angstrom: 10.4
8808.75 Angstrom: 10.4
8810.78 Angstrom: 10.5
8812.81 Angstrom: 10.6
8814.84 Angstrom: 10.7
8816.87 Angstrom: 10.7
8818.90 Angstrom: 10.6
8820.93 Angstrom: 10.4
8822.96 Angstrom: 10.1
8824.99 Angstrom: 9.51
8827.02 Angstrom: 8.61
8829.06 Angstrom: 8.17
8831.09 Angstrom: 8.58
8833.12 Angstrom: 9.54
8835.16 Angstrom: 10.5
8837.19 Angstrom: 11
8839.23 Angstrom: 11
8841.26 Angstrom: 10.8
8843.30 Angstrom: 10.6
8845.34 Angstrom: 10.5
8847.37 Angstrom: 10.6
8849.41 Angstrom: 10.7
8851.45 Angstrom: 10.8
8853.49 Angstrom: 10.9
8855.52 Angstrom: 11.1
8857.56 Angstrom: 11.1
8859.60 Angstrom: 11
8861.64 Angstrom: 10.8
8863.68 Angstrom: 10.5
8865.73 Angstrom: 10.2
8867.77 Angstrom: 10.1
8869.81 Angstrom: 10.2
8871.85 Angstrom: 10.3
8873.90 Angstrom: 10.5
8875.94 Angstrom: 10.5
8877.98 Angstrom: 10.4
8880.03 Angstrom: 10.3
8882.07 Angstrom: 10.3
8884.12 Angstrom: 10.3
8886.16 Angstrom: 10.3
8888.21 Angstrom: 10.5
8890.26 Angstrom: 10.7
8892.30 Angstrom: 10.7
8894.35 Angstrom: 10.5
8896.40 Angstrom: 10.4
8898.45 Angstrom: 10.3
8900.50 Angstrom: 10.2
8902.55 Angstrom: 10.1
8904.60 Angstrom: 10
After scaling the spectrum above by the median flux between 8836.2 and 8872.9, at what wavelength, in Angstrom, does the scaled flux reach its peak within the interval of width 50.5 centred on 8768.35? 8764.24 Angstrom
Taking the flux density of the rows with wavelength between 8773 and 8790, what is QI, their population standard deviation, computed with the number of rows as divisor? 0.12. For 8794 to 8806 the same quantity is 0.30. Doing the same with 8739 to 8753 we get 0.27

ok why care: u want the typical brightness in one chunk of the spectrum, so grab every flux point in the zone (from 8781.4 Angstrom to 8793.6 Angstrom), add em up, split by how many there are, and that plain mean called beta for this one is 10.1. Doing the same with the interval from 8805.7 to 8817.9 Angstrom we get 10.5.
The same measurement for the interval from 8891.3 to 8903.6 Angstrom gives 10.4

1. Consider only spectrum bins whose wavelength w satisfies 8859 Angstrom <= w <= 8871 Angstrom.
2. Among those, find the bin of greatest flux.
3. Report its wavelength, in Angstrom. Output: 8859.60 Angstrom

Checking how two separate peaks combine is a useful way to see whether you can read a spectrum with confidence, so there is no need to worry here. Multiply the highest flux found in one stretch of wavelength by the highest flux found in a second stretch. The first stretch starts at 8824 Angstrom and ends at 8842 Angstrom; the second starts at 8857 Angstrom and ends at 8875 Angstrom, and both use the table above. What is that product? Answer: 122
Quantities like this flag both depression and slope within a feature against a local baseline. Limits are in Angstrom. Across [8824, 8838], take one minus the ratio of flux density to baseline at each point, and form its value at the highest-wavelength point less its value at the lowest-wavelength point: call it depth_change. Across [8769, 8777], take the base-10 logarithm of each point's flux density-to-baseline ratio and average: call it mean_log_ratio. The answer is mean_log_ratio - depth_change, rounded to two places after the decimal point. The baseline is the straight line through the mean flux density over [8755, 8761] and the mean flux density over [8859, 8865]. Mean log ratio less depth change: 0.13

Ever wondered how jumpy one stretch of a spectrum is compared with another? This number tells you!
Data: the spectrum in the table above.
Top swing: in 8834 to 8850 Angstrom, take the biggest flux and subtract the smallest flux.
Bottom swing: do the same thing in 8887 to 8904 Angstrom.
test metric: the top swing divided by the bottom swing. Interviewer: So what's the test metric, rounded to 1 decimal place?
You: 0.8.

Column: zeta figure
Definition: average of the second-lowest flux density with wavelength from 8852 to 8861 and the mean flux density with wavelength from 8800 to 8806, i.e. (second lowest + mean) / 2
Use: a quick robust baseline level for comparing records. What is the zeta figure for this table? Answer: 10.7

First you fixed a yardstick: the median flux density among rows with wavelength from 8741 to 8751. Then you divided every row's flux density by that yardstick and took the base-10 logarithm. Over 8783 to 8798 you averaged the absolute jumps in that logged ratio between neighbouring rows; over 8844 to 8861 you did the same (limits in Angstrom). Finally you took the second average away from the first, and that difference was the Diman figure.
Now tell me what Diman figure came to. 0.0021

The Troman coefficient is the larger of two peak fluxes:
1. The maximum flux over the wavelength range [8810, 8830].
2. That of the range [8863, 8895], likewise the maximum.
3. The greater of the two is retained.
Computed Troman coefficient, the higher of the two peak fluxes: 10.7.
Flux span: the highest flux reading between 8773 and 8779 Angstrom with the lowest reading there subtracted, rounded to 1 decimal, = 0.1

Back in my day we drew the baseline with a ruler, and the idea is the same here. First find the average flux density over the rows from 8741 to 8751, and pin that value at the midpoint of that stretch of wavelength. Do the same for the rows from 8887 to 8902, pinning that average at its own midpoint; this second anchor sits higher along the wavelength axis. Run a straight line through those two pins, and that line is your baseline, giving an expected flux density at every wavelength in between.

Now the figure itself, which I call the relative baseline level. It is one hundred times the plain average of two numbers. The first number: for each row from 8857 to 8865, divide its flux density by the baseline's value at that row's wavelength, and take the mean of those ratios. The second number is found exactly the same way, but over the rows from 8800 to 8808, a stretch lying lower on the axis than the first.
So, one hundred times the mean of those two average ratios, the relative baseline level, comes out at 102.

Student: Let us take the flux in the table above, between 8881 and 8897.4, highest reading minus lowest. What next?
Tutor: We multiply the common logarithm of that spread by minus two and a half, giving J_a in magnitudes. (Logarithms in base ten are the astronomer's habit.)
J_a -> 1.0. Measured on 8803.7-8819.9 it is 1.3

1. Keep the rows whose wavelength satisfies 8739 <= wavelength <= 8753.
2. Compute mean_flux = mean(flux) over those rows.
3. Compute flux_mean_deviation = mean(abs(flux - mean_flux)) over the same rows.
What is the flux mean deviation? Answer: 0.24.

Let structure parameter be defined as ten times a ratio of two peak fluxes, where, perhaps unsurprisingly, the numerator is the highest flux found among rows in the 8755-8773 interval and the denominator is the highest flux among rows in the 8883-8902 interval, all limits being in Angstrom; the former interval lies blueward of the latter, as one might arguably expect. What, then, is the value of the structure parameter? 10.1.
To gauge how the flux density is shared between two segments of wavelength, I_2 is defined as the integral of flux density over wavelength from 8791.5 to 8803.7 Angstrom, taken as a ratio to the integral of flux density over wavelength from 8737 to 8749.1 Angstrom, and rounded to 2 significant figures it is 1.0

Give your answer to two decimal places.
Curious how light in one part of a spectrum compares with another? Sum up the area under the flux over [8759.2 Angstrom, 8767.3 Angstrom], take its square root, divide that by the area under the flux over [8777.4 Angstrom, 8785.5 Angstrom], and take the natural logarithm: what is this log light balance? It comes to -2.20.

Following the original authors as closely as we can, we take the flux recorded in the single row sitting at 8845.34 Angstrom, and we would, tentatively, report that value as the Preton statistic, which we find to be 10.5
